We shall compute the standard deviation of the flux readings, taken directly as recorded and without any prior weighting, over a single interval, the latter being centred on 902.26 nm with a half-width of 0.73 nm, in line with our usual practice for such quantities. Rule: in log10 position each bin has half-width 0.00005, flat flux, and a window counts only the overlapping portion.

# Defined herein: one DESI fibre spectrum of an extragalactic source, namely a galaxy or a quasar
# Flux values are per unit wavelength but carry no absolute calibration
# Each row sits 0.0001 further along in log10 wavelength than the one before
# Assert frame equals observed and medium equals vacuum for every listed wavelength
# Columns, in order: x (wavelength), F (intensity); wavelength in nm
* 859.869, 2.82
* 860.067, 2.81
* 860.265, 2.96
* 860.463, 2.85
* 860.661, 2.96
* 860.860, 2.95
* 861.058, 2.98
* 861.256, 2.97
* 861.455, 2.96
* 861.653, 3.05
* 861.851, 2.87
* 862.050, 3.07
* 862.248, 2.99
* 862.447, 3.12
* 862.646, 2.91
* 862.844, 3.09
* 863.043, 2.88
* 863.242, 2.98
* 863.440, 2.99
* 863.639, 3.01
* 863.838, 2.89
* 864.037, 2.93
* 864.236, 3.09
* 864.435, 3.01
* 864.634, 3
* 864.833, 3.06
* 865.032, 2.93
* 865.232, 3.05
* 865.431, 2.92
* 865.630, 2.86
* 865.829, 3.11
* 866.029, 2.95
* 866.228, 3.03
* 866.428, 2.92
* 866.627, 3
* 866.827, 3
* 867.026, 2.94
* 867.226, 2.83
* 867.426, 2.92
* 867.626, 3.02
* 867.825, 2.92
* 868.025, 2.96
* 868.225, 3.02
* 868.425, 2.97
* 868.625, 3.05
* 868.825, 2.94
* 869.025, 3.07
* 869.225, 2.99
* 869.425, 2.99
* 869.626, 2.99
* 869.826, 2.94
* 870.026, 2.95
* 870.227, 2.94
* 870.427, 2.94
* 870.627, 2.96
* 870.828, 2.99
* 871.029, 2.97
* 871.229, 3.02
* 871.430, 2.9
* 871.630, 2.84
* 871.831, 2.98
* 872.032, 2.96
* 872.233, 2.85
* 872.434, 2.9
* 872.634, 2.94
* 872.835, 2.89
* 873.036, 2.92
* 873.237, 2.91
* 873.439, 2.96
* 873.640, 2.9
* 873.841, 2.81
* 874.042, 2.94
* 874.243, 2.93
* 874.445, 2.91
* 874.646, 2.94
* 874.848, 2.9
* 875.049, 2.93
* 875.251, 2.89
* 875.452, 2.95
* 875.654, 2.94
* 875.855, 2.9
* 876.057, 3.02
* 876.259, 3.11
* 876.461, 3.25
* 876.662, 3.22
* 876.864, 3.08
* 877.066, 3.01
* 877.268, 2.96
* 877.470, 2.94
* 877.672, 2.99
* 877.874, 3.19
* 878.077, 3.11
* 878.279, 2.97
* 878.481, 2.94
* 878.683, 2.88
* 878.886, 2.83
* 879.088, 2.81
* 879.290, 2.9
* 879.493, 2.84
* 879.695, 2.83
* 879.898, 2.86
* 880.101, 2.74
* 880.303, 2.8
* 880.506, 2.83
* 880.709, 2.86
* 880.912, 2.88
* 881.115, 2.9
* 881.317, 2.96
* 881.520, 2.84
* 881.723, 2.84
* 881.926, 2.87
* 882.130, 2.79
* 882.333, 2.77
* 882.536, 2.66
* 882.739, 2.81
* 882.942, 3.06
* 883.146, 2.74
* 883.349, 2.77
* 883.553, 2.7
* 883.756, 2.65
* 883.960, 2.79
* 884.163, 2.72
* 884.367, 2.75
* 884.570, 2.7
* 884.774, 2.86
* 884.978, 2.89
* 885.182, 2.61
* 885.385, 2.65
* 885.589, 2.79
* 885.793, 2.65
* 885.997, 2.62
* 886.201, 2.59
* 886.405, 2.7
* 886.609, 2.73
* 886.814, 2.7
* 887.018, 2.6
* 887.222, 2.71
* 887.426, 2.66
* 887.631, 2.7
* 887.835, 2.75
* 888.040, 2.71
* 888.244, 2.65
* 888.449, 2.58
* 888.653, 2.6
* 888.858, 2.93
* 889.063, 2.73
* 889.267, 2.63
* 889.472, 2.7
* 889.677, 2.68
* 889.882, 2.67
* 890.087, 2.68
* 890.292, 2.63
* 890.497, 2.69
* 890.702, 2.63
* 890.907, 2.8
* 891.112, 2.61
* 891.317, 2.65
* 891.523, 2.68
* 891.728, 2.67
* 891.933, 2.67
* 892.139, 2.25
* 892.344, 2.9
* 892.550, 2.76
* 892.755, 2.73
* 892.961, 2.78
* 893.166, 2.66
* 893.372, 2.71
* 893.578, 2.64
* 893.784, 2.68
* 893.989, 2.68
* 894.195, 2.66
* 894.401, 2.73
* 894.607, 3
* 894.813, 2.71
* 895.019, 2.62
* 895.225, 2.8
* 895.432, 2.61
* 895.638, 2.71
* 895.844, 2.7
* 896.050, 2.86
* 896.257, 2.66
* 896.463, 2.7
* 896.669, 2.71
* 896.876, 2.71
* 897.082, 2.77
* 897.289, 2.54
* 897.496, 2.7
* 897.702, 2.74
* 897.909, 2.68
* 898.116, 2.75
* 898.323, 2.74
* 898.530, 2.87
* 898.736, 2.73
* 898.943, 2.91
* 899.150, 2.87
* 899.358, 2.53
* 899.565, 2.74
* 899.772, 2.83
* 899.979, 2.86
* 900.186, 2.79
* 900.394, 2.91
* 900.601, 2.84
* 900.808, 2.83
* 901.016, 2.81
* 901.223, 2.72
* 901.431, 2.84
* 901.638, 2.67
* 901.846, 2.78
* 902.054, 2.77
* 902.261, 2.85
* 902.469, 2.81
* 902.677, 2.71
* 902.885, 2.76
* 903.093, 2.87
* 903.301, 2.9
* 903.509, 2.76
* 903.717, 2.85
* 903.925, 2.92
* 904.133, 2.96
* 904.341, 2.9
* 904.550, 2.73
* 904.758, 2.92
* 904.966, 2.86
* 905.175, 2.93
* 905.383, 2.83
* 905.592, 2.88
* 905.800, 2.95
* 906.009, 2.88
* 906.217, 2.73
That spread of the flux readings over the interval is 0.06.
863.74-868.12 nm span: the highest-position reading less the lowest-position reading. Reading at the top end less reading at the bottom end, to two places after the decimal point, 0.07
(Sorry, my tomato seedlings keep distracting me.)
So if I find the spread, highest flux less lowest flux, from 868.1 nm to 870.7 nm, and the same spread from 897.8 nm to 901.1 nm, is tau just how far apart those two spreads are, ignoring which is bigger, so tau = 0.25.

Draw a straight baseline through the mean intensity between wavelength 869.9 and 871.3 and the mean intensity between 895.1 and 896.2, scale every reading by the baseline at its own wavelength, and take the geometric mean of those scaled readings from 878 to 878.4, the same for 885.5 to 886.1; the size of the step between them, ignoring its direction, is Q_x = 0.10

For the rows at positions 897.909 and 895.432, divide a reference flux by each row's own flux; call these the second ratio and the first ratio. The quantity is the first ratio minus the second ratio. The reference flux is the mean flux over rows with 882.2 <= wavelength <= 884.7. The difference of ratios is 0.028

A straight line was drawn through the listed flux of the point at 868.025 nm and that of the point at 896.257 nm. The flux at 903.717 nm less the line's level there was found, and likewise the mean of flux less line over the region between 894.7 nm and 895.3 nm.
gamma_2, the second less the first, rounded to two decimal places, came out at -0.23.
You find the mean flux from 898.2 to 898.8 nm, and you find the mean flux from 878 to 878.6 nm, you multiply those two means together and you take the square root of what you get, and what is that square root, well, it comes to 2.89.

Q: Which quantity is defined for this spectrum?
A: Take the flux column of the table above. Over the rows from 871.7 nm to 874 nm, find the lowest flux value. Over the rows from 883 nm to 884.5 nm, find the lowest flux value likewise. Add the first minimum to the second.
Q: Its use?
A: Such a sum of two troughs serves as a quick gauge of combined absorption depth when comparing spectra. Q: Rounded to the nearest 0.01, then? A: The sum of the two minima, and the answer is 5.46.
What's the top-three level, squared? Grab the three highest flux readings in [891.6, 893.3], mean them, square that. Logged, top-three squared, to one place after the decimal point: 7.9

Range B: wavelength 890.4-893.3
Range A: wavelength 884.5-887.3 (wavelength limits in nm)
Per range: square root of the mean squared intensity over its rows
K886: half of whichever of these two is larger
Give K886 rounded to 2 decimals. 1.35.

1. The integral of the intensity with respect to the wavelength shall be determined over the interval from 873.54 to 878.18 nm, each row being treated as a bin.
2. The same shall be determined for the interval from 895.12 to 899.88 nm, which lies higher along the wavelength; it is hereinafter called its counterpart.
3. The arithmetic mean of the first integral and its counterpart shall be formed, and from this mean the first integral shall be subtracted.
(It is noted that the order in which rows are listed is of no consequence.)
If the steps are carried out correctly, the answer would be -0.44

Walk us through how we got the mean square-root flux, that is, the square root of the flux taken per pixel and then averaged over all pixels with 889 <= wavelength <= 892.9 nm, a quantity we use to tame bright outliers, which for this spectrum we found 1.63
